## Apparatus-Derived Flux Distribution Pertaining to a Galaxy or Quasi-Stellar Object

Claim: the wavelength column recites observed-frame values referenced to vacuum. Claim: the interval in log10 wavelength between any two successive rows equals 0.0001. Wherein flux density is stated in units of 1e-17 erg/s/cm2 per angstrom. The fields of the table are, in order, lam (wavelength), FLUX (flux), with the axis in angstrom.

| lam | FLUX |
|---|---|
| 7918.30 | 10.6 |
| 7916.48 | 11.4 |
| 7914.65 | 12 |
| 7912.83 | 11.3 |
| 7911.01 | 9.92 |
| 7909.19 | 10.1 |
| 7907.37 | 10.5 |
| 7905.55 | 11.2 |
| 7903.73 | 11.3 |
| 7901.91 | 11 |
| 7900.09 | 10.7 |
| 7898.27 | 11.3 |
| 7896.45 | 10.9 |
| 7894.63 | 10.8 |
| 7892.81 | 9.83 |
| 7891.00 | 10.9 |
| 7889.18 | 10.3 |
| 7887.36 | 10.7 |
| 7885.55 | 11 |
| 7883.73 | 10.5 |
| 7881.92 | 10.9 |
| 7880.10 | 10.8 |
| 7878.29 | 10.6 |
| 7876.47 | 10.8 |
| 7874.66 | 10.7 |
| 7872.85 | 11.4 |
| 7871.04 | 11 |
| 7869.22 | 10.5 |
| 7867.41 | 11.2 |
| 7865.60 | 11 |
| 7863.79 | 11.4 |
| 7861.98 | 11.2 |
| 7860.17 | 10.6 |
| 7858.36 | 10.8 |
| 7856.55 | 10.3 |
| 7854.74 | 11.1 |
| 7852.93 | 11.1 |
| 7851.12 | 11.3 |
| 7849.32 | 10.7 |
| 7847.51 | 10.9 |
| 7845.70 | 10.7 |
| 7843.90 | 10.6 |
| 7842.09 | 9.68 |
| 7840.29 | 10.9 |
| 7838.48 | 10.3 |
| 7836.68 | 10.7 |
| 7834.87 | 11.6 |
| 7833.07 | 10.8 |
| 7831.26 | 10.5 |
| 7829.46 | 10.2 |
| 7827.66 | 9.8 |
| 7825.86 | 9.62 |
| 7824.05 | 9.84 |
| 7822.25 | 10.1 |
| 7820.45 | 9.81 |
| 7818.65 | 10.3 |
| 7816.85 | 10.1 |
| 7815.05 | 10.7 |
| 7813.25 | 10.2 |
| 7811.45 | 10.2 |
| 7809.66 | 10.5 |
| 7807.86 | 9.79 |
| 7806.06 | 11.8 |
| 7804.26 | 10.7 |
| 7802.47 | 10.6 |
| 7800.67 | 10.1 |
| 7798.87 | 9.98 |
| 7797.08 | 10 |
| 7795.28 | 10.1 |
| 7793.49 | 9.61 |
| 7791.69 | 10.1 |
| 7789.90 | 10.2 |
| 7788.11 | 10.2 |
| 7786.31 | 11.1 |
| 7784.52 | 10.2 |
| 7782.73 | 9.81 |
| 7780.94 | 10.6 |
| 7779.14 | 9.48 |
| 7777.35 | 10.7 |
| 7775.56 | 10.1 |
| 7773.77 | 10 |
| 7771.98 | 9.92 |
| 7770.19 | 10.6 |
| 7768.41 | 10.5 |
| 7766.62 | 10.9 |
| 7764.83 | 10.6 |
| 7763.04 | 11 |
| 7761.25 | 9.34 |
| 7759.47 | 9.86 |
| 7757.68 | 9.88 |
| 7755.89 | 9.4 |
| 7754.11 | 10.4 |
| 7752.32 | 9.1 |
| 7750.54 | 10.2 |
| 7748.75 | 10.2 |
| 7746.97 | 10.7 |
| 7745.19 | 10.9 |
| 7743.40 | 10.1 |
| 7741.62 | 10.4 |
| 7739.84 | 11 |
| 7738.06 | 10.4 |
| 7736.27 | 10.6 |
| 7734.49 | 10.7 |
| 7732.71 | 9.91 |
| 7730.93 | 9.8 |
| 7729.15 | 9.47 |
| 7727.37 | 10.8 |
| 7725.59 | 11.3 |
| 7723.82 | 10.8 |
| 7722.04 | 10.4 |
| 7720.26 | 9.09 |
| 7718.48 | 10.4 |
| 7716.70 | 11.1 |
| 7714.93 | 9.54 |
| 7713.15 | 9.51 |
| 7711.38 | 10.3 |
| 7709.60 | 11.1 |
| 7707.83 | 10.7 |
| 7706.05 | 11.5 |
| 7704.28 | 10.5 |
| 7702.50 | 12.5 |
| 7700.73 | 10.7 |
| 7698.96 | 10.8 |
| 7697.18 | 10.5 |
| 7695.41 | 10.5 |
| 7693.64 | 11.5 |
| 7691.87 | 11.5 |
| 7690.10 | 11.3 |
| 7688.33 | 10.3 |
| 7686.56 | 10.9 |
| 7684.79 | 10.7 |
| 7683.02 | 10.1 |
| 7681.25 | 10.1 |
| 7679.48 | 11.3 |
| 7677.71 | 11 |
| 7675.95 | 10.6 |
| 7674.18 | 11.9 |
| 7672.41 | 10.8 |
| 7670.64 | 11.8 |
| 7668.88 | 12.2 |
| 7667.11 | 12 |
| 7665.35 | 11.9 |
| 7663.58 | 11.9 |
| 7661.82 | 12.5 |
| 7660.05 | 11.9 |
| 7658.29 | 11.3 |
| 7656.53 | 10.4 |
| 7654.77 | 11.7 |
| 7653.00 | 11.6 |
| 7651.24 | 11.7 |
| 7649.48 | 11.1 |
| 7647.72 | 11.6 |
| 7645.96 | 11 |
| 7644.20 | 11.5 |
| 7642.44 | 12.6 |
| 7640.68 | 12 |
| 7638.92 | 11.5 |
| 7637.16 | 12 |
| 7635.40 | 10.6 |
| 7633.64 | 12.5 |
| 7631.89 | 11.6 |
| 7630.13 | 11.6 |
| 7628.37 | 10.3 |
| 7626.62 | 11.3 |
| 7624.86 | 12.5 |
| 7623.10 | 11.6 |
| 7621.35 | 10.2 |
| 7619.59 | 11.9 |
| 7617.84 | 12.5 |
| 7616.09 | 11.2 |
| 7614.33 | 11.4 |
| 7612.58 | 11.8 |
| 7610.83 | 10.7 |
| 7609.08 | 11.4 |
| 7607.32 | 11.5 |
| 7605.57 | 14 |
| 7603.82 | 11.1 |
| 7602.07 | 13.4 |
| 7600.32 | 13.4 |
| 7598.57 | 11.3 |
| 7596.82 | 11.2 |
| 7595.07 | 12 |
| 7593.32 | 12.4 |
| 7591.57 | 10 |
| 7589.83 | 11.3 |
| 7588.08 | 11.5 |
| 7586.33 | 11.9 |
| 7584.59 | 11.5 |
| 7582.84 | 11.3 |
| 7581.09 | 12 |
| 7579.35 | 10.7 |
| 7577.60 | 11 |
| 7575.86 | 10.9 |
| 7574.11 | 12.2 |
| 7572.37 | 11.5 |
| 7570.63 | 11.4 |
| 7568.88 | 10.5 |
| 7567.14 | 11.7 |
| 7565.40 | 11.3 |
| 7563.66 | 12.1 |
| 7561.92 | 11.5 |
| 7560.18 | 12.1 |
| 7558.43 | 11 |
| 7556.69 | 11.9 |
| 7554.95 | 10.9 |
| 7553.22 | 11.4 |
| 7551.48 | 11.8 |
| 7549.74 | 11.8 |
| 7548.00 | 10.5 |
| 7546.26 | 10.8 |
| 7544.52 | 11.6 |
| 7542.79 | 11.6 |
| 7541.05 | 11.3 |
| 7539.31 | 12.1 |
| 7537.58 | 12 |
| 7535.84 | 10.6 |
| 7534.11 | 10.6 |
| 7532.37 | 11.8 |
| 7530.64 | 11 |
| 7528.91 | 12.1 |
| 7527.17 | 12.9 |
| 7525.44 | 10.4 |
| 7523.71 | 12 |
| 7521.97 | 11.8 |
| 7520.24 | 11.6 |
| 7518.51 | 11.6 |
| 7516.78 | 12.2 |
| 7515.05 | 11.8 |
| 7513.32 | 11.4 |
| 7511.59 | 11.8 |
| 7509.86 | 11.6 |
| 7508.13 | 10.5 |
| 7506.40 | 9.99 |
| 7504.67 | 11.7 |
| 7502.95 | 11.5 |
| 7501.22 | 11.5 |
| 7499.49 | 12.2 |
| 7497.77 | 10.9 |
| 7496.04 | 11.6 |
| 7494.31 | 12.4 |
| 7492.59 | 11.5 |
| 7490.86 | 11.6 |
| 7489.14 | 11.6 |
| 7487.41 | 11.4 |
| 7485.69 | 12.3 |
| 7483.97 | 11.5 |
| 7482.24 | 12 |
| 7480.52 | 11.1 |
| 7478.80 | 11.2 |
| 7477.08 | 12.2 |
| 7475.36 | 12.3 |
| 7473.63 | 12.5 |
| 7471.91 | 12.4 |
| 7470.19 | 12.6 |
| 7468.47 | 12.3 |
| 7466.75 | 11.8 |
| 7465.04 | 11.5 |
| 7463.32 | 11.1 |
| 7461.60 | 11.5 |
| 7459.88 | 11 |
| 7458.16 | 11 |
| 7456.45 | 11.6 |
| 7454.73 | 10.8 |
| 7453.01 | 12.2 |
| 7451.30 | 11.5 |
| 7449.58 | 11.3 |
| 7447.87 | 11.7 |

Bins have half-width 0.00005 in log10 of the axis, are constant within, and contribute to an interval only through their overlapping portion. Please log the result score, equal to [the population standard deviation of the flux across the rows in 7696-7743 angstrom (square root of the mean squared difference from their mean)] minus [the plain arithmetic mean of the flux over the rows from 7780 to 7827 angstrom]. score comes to -9.5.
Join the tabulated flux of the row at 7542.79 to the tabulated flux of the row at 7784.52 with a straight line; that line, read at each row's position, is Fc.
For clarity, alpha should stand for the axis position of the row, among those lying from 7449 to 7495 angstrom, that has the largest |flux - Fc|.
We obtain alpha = 7454.73 angstrom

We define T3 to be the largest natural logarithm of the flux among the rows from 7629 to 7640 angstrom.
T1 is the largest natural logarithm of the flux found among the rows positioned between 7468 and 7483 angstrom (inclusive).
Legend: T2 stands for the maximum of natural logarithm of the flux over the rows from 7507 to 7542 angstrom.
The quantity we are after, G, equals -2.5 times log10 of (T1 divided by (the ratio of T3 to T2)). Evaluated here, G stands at -1.02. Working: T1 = 2.53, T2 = 2.56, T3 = 2.53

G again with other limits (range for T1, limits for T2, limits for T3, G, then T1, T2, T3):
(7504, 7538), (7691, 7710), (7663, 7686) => -1.03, 2.56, 2.53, 2.50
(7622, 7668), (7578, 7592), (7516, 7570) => -0.98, 2.53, 2.48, 2.56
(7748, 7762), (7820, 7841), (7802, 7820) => -0.92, 2.34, 2.45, 2.47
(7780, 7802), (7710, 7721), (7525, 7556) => -0.89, 2.41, 2.41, 2.56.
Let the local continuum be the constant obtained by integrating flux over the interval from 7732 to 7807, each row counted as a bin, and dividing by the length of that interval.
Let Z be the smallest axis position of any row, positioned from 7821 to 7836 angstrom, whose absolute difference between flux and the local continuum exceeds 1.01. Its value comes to 7834.87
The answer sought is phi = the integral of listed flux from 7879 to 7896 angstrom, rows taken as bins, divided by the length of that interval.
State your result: 10.6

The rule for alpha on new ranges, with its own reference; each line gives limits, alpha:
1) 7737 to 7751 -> 7739.84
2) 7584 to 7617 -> 7605.57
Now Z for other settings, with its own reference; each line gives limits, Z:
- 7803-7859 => 7806.06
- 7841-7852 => 7851.12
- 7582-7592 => 7582.84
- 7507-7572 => 7509.86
